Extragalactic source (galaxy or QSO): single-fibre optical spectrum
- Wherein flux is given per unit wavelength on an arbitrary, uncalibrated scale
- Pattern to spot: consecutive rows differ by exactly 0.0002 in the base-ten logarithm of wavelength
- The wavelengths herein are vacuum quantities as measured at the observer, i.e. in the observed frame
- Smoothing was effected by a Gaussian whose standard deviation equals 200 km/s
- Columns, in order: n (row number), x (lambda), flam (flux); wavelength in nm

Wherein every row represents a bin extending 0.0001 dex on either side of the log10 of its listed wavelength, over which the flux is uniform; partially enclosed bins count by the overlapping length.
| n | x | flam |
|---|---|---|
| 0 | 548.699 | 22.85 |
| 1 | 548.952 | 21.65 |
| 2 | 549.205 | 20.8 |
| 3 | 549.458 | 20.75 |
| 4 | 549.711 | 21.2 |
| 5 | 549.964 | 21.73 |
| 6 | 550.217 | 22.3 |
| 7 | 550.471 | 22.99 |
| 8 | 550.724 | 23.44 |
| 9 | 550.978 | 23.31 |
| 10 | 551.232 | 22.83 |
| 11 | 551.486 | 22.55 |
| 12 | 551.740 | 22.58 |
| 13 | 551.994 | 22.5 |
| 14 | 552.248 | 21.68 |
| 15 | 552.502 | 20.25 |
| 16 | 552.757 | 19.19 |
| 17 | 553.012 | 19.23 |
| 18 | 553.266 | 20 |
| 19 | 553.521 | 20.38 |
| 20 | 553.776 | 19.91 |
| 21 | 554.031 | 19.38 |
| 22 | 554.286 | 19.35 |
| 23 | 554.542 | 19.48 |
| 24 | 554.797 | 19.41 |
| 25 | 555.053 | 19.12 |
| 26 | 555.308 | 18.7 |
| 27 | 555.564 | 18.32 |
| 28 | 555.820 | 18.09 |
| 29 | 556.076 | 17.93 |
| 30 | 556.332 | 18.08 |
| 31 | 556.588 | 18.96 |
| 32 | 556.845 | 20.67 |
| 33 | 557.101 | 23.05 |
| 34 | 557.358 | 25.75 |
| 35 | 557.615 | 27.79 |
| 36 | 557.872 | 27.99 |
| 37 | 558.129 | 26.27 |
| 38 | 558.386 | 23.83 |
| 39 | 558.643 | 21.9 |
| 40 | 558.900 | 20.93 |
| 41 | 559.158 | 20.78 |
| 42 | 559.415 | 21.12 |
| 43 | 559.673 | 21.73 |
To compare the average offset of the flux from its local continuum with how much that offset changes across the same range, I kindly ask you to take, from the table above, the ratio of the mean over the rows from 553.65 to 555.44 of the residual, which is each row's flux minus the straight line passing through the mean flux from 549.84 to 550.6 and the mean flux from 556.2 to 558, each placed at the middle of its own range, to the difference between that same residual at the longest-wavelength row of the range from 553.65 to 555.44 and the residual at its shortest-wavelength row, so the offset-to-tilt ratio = 2.5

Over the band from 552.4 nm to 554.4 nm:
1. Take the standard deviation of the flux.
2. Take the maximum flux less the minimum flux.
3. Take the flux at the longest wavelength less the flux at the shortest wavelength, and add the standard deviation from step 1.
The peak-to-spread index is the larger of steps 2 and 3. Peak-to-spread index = 1.2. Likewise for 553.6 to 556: 1.8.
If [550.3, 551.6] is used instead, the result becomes 0.9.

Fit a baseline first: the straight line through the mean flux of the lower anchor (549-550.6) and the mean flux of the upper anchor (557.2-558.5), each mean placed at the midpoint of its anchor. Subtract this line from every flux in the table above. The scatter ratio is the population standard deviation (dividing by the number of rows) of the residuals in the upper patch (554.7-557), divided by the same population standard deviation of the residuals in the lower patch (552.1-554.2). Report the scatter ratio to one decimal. 0.9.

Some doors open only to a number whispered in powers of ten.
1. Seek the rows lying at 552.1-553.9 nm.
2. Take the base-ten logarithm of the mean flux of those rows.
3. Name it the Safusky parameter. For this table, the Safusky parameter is 1.30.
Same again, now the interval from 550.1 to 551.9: 1.36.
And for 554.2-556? 1.28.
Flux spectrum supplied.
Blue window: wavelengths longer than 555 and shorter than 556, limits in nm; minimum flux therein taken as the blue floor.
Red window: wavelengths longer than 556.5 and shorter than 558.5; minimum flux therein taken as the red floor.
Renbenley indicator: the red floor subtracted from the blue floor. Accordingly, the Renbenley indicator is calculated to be -1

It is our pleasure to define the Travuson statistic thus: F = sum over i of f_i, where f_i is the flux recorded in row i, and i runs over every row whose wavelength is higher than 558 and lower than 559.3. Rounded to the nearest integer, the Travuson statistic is 114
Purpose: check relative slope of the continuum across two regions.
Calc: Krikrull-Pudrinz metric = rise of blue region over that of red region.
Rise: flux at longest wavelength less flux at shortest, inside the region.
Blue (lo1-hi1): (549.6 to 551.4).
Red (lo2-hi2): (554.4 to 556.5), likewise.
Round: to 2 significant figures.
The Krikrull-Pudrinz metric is -1.2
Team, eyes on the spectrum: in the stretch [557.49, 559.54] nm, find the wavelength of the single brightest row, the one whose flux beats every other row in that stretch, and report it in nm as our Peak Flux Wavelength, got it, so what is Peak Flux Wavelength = 557.872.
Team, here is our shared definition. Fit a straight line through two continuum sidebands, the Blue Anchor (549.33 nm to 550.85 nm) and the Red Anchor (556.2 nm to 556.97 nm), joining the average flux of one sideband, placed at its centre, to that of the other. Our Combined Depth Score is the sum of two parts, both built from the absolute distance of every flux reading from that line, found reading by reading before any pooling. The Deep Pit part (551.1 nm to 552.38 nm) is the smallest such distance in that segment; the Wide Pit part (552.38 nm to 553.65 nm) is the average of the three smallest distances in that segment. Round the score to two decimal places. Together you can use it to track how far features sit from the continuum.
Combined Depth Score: 1.10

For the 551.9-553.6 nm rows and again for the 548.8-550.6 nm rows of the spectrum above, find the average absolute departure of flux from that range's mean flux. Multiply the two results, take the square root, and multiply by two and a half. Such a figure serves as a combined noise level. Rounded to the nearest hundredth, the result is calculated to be 1.89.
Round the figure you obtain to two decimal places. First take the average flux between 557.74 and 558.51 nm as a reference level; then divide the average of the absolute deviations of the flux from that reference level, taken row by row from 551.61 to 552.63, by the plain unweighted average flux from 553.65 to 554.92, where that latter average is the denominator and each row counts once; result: 0.22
